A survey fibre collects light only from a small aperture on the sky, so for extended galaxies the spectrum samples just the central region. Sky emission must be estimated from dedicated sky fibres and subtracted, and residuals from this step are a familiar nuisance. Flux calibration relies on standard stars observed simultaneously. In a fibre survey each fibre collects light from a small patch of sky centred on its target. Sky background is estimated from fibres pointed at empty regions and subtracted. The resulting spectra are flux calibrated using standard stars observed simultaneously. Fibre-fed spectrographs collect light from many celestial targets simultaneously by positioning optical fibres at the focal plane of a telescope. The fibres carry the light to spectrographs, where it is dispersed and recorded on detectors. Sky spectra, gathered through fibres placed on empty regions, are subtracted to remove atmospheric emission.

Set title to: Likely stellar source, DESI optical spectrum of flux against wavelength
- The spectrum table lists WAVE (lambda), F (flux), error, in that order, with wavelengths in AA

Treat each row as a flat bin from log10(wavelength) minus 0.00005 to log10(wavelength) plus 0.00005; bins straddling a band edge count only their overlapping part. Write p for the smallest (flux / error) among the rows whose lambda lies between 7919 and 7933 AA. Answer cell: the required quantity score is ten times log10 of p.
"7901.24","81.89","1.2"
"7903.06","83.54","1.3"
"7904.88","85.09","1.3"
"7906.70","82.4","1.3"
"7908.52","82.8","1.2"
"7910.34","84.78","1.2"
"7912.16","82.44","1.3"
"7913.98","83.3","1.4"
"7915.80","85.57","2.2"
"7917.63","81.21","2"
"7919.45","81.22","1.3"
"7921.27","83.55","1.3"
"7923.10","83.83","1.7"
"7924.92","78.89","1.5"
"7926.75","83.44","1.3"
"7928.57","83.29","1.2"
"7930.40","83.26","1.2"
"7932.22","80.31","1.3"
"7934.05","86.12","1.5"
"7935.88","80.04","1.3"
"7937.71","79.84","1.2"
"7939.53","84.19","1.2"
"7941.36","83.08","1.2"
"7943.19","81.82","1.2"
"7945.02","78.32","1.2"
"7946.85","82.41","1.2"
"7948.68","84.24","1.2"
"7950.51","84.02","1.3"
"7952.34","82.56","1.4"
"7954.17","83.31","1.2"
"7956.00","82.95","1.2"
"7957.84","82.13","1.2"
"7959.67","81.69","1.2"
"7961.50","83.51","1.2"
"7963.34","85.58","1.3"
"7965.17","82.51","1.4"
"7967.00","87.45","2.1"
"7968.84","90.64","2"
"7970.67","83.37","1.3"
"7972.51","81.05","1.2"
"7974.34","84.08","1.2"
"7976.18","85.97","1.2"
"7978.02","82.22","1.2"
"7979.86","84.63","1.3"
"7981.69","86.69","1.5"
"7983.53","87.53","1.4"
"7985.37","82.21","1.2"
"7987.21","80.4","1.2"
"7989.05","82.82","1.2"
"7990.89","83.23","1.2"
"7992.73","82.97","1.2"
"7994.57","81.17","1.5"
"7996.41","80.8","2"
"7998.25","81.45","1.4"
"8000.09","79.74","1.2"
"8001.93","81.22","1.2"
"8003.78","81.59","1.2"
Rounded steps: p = 49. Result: 16.9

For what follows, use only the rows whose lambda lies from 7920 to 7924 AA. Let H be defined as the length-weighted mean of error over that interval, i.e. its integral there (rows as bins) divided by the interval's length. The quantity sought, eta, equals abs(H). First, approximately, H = 1.48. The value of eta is 1.48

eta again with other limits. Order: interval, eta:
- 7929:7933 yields 1.24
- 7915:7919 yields 2.00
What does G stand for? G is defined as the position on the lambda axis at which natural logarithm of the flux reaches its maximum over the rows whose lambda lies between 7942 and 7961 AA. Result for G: 7948.68 AA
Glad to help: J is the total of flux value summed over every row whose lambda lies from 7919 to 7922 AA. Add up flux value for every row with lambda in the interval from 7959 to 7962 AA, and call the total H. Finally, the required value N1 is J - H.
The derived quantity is 0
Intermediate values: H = 165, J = 165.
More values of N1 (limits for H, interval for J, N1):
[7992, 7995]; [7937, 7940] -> 0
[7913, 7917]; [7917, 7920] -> -6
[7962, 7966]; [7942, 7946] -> -8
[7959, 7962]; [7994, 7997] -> -3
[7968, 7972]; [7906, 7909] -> -9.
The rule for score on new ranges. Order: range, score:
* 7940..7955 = 17.7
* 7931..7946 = 17.6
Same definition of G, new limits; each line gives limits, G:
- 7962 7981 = 7968.84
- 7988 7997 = 7990.89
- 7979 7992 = 7983.53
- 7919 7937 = 7934.05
